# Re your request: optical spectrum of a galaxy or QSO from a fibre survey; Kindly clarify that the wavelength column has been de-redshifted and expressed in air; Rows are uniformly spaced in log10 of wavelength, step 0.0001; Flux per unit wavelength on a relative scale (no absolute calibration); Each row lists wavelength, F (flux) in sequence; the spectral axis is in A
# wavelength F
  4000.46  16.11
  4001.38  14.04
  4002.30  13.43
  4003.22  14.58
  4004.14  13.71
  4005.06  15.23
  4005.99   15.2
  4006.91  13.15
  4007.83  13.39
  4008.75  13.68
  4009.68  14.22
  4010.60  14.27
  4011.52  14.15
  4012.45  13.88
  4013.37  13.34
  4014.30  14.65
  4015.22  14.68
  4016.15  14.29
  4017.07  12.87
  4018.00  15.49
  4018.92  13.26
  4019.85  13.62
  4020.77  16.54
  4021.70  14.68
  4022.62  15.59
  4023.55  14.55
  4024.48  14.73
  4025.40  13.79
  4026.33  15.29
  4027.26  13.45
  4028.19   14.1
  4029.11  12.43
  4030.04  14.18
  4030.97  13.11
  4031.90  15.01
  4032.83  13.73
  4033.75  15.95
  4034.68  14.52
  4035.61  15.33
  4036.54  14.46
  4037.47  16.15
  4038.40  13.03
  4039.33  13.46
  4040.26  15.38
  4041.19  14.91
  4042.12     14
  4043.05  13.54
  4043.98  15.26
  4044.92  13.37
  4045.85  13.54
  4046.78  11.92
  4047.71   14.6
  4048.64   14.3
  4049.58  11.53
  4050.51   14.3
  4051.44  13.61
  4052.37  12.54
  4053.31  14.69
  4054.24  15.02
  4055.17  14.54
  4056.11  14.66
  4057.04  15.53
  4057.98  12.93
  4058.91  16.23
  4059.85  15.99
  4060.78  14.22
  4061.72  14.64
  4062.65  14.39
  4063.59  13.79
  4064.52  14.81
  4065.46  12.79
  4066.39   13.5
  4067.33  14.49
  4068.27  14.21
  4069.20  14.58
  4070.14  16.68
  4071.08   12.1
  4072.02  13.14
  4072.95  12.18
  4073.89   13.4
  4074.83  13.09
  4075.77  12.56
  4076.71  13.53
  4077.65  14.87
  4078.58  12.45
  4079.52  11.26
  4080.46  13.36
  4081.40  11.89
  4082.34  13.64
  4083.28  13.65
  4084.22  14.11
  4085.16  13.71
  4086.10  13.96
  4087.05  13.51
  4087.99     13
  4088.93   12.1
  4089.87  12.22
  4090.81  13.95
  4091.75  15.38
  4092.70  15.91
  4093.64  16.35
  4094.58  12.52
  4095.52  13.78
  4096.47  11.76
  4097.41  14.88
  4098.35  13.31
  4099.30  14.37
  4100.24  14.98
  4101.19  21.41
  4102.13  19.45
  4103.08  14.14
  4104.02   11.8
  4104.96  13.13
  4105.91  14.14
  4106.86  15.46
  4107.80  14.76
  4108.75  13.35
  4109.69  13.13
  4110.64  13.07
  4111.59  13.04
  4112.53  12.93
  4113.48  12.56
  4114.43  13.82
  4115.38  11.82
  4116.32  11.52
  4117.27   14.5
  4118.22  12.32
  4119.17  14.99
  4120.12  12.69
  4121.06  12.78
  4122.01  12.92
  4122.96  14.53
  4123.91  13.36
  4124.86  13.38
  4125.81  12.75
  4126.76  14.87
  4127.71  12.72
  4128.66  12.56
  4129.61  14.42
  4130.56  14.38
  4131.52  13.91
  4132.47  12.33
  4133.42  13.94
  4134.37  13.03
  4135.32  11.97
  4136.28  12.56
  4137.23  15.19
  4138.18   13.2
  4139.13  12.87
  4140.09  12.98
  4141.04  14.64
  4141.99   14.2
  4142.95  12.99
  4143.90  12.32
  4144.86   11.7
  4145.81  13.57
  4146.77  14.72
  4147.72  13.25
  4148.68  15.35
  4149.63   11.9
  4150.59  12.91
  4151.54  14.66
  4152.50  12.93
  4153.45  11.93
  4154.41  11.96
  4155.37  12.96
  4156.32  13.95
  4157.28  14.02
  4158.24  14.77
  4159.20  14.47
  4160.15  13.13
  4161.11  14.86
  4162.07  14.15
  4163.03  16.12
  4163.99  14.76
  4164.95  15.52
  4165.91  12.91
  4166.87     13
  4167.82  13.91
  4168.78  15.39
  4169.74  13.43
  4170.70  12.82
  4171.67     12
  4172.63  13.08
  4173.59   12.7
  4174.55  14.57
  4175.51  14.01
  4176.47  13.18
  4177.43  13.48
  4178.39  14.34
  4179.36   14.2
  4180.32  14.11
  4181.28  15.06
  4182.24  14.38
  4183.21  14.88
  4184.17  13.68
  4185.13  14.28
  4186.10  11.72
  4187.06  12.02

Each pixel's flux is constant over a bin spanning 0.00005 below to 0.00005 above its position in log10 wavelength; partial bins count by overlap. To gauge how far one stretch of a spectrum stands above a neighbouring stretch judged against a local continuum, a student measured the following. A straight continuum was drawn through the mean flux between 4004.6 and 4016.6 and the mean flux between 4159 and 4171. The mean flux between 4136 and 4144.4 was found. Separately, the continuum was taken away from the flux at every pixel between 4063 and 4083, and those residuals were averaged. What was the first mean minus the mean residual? 14.2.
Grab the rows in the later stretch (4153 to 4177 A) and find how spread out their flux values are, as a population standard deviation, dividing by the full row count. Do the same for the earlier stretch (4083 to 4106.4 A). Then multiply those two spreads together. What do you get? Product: 2.4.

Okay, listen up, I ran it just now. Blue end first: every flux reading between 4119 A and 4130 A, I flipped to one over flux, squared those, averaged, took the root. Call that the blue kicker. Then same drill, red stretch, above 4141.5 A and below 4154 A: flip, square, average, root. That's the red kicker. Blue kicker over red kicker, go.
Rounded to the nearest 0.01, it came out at 0.98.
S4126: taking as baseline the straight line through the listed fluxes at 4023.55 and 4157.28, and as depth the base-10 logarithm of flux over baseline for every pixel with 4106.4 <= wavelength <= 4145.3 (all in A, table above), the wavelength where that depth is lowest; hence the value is 4116.32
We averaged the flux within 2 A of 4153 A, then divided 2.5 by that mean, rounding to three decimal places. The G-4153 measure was 0.194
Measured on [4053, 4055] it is 0.168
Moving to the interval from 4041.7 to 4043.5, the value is 0.182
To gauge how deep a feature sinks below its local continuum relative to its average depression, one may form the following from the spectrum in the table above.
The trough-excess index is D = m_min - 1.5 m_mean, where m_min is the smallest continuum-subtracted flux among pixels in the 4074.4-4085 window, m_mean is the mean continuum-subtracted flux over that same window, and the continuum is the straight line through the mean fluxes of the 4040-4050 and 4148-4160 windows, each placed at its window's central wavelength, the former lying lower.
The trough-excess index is -1.6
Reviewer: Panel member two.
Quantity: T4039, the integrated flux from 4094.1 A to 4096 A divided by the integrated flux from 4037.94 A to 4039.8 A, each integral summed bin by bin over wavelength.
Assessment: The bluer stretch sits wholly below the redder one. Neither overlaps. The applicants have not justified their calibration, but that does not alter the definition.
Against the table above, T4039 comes 1.01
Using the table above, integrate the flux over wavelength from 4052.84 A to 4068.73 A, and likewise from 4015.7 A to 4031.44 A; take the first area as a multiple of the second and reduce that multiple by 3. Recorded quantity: -1.97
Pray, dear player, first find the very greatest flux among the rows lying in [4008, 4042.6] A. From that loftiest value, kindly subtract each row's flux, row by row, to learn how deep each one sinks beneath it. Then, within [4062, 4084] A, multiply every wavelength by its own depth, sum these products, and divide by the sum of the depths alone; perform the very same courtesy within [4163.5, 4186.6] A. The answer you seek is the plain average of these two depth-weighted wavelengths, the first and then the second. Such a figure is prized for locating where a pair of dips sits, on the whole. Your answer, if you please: 4124.5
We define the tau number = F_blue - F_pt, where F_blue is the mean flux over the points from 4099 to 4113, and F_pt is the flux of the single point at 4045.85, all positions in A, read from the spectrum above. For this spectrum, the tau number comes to 1.1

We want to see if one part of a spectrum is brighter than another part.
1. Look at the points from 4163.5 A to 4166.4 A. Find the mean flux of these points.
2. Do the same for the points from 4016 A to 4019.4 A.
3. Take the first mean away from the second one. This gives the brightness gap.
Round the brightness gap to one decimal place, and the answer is -0.4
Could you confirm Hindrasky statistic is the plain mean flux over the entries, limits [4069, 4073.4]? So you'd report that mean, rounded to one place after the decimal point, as 13.7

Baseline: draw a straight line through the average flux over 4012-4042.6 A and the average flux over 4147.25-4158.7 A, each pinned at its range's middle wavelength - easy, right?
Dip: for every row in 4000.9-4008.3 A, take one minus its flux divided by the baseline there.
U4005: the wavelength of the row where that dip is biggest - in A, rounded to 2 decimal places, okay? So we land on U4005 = 4006.91 A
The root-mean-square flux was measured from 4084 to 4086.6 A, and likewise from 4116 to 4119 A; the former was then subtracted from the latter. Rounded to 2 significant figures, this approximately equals -1.1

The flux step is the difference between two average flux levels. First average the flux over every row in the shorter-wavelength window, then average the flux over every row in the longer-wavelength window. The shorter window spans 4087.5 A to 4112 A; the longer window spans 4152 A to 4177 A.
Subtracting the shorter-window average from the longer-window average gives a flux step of -0.57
